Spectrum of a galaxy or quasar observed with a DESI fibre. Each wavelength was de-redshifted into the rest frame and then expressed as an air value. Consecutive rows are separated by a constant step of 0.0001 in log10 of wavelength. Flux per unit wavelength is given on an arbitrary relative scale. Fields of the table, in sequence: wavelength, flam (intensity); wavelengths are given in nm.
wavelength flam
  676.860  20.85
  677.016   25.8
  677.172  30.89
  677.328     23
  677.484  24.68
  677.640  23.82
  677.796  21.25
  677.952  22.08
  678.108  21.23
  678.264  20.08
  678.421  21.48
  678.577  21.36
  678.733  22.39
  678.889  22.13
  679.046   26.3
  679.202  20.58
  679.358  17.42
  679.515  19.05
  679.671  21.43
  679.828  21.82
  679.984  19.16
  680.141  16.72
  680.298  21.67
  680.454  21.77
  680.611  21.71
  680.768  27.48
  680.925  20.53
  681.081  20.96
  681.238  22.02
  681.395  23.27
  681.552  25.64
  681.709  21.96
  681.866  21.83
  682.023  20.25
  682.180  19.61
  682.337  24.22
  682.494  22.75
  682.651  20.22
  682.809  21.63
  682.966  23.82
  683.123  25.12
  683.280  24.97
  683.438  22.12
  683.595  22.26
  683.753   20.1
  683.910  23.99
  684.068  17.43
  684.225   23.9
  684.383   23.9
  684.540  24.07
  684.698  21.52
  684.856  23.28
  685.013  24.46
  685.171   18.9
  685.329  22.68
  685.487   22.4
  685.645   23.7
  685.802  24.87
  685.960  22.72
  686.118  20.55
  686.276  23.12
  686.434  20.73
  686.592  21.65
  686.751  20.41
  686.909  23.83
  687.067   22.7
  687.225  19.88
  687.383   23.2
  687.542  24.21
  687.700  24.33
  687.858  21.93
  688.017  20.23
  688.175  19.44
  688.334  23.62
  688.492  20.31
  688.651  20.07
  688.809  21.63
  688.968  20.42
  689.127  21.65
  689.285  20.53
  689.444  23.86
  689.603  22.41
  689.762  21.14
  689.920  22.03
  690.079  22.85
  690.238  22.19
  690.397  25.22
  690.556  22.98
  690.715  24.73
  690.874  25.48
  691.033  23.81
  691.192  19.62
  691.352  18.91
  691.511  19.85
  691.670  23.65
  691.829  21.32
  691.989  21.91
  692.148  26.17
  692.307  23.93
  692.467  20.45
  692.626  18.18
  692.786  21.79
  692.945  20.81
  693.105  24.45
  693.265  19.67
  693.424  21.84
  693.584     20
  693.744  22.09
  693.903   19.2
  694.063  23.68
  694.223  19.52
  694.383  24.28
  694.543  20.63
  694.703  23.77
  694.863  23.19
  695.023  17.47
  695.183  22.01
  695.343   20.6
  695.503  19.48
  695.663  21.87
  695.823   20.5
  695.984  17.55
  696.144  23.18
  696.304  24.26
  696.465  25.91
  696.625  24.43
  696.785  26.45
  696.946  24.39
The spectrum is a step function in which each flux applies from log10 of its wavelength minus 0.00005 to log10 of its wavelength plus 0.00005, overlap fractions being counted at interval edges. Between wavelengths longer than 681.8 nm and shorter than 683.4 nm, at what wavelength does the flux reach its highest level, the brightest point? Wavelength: 683.123 nm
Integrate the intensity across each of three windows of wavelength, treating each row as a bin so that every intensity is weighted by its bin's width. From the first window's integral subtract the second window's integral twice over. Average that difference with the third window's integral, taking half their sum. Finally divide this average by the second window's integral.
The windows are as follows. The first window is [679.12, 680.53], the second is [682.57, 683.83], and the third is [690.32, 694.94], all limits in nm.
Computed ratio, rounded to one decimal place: 1.3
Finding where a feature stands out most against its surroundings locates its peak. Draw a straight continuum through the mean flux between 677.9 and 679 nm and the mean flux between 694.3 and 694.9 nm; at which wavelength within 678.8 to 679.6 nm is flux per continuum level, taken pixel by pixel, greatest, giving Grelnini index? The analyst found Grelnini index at 679.046 nm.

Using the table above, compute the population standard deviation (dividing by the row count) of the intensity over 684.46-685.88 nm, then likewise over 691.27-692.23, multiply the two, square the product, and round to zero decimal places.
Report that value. 17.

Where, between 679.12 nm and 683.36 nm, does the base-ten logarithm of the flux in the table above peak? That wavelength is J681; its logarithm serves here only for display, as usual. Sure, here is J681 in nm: 680.768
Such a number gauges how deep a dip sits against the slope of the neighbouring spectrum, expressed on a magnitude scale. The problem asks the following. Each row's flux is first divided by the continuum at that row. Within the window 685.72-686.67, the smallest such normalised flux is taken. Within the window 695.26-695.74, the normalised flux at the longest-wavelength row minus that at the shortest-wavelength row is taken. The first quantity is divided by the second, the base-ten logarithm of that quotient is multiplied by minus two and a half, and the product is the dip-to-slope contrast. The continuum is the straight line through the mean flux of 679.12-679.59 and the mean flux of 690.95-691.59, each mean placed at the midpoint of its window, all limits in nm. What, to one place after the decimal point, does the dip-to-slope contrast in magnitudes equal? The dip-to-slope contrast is -3.1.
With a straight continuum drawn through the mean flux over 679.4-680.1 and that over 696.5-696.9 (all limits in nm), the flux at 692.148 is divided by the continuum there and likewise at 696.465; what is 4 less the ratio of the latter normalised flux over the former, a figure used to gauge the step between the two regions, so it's 3.06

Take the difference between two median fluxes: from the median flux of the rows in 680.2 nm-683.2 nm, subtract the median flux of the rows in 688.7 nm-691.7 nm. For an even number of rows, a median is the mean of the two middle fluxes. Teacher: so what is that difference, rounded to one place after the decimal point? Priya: -0.4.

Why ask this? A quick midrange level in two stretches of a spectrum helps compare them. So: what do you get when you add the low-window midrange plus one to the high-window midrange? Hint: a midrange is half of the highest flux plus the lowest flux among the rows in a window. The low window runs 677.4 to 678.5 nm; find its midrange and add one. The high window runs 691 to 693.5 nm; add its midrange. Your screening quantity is 45.6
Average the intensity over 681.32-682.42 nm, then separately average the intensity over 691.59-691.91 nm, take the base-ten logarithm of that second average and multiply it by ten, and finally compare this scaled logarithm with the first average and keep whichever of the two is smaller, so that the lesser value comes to 13.5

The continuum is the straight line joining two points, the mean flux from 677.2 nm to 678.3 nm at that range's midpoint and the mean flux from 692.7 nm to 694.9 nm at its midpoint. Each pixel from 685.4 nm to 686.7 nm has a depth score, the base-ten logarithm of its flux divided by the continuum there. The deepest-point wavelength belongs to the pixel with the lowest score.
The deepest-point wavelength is 686.118 nm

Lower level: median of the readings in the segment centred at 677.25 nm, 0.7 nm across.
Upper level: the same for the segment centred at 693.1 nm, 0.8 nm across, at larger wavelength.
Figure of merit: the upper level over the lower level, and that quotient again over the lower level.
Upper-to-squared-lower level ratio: 0.0342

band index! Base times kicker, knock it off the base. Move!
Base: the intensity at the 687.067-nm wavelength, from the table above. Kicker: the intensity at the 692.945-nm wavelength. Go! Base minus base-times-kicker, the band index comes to -450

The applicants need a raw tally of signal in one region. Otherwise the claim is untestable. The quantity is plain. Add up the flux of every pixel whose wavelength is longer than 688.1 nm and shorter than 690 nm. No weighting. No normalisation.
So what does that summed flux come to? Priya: 257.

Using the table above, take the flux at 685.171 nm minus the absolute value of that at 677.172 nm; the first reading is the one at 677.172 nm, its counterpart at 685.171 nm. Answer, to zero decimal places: -12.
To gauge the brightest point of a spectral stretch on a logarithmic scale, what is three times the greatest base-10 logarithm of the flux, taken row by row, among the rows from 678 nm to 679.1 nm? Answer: 4.26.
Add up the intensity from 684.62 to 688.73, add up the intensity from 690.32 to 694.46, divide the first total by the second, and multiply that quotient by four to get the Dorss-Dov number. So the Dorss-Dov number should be 4.01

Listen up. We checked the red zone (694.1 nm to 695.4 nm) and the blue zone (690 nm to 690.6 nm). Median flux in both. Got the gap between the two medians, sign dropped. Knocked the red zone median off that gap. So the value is -19.7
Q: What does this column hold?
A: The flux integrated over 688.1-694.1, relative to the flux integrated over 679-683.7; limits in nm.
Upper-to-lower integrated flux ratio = 1.28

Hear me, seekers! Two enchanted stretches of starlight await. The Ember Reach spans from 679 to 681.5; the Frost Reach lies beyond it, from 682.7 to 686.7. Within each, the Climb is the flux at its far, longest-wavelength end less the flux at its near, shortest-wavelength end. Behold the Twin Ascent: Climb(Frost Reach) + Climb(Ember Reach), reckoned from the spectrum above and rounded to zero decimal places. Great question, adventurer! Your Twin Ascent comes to -3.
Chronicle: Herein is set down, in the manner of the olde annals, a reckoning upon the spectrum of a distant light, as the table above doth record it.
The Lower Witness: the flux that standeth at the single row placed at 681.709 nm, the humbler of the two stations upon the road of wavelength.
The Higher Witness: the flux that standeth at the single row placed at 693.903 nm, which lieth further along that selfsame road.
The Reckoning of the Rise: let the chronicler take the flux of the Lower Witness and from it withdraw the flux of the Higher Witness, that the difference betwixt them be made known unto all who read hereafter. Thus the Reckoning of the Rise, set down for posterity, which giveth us 2.8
